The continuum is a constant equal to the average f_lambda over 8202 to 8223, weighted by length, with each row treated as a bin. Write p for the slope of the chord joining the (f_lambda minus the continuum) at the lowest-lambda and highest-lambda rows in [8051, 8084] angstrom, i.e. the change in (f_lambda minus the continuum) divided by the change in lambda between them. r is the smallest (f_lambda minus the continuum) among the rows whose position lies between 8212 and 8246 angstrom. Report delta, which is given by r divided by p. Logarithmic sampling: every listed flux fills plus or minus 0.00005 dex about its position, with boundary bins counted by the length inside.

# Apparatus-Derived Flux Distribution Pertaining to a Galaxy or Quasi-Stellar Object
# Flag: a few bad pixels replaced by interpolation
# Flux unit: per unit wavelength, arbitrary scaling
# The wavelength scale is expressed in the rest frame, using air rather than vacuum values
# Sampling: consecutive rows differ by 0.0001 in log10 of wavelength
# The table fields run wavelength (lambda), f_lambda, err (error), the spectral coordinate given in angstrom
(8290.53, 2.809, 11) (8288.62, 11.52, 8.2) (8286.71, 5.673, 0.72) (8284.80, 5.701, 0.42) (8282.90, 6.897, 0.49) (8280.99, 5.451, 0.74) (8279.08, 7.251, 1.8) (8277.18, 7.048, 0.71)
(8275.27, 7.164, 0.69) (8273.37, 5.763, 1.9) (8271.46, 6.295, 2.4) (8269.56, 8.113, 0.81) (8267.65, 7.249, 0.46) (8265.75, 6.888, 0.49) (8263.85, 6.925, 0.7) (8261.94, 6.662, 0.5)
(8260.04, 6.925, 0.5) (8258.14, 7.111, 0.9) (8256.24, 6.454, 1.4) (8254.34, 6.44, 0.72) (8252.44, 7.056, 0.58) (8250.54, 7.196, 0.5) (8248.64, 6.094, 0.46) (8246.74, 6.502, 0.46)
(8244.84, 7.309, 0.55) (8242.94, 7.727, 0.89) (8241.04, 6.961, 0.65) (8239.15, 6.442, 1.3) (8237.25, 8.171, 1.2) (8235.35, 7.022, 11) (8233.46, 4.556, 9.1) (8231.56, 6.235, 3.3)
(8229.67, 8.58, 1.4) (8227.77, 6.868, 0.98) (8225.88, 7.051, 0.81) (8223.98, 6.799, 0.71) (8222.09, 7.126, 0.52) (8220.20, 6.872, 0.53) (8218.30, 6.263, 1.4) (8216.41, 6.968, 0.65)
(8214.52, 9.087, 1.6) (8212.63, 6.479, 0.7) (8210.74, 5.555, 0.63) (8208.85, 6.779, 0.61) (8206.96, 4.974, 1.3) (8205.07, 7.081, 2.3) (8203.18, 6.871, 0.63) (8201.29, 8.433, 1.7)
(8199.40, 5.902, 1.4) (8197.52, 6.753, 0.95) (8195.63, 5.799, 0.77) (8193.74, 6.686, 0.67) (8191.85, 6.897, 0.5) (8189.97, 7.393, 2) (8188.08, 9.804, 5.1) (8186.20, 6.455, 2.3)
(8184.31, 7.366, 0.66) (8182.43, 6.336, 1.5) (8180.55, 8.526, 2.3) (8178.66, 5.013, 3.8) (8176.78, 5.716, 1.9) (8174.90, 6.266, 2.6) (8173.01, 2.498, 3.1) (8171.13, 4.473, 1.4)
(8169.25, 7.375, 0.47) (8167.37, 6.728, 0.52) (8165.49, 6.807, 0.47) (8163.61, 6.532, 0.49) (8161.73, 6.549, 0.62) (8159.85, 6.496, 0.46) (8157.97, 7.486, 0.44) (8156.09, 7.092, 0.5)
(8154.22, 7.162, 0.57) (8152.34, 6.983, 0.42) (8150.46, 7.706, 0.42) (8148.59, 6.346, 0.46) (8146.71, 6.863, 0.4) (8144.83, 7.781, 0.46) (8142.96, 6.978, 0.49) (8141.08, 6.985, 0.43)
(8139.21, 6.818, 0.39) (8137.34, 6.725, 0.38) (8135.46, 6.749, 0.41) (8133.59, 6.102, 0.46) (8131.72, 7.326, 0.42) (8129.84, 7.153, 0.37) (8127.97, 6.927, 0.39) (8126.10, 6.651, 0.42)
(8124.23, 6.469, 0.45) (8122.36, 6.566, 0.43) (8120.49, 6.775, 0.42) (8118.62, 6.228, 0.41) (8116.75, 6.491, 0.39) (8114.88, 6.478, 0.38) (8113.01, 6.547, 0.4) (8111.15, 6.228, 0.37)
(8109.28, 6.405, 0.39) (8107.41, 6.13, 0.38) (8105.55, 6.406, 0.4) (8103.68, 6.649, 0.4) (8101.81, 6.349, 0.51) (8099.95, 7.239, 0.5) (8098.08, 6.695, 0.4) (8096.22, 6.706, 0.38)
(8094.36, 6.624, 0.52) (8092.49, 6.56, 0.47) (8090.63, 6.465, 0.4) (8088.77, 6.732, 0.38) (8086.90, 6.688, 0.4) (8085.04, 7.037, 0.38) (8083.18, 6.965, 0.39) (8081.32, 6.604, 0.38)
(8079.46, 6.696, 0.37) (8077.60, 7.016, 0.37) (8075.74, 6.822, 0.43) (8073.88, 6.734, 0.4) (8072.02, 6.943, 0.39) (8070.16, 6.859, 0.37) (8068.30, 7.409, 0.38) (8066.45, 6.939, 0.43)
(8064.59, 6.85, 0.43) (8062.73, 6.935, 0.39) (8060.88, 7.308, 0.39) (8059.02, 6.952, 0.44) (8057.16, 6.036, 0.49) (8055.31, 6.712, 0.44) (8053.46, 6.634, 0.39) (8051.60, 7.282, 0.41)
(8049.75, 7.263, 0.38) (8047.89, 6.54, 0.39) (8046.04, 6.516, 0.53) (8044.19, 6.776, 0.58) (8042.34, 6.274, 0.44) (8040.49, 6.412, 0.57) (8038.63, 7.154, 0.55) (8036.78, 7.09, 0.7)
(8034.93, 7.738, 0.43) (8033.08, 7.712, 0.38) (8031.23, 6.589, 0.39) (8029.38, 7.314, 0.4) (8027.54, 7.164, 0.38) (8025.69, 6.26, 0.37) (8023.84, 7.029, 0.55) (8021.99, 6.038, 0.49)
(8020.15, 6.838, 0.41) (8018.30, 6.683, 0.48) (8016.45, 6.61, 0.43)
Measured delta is 219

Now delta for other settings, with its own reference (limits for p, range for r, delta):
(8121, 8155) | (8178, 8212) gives -95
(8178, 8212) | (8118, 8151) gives -38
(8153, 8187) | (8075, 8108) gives 28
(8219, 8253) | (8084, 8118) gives -109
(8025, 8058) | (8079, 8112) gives 87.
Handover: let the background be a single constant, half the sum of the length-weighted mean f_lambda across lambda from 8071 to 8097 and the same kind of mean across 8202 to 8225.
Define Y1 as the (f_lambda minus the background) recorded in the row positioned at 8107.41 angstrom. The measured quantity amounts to -0.6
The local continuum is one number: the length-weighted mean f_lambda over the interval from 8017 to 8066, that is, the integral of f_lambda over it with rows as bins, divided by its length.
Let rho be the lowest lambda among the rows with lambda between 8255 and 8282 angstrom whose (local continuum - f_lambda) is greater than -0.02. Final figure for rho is 8256.24 angstrom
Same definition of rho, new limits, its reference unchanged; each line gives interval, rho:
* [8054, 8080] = 8055.31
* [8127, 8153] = 8133.59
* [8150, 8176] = 8159.85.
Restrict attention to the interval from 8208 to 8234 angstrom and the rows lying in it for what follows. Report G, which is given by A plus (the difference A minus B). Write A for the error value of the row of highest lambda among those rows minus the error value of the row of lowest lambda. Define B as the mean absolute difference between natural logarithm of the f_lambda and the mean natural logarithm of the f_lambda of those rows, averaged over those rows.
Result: 16.9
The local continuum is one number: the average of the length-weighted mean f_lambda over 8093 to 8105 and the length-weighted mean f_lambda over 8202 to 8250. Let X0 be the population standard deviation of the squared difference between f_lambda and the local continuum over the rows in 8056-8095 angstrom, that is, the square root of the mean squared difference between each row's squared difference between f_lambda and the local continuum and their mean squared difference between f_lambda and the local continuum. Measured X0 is 0.14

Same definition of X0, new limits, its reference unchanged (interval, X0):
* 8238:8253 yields 0.28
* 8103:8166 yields 0.24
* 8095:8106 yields 0.09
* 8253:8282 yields 0.59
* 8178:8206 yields 2.38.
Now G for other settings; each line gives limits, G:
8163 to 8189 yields 9.0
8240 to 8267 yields -0.4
